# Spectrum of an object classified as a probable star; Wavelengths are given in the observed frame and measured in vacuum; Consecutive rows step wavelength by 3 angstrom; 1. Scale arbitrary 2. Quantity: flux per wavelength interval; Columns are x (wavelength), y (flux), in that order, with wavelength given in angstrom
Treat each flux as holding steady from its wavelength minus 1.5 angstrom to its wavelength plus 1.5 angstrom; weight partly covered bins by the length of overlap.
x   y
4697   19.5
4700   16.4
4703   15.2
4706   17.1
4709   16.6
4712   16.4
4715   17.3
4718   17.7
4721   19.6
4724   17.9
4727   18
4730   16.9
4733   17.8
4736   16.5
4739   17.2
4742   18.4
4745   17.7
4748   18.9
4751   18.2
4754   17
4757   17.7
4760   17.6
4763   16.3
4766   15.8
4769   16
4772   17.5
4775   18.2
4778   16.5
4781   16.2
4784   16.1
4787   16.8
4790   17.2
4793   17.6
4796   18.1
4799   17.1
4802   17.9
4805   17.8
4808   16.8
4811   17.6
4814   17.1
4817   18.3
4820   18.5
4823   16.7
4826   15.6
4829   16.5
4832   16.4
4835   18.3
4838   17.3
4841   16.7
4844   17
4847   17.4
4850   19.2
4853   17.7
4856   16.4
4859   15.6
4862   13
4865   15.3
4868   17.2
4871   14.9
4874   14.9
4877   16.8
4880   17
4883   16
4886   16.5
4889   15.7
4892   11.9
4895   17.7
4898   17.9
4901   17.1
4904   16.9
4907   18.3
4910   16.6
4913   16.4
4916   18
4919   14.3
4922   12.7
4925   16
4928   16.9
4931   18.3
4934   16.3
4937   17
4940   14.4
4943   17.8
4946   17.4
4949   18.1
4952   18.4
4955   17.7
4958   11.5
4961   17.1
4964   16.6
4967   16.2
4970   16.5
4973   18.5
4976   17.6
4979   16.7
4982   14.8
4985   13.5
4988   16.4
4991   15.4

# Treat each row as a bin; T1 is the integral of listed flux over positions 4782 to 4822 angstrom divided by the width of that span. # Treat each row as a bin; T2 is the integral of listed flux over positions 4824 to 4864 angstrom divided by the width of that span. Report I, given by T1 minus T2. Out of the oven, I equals 0.7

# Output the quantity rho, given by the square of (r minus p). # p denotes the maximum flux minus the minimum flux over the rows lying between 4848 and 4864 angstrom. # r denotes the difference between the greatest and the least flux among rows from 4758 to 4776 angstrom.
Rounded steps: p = 6.2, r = 2.4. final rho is 14.4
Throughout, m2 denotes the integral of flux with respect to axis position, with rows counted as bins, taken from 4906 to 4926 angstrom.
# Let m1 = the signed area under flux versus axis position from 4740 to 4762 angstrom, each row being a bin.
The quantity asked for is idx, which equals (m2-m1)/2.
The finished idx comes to -37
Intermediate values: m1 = 393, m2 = 320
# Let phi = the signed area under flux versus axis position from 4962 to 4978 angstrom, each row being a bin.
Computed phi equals 273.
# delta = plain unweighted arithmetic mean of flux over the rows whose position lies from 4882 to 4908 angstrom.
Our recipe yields 16.4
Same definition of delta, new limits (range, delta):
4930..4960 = 16.7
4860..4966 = 16.2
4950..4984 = 16.5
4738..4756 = 17.9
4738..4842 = 17.2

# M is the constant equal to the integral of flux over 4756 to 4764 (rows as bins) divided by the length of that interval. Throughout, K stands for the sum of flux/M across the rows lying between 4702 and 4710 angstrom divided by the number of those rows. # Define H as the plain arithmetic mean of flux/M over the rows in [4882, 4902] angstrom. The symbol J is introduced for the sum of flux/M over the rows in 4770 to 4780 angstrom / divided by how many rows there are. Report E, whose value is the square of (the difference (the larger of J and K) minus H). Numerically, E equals 0.006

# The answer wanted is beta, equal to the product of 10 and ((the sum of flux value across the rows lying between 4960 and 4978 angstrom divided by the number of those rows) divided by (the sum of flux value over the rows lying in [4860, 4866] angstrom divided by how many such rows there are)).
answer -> 12.1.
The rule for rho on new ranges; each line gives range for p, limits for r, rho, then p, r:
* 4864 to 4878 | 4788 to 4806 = 1.7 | 2.3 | 1.0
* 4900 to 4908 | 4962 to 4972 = 1.0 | 1.4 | 0.4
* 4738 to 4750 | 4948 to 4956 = 1.0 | 1.7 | 0.7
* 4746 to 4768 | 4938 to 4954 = 0.8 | 3.1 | 4.0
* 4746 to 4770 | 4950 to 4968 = 14.4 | 3.1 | 6.9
